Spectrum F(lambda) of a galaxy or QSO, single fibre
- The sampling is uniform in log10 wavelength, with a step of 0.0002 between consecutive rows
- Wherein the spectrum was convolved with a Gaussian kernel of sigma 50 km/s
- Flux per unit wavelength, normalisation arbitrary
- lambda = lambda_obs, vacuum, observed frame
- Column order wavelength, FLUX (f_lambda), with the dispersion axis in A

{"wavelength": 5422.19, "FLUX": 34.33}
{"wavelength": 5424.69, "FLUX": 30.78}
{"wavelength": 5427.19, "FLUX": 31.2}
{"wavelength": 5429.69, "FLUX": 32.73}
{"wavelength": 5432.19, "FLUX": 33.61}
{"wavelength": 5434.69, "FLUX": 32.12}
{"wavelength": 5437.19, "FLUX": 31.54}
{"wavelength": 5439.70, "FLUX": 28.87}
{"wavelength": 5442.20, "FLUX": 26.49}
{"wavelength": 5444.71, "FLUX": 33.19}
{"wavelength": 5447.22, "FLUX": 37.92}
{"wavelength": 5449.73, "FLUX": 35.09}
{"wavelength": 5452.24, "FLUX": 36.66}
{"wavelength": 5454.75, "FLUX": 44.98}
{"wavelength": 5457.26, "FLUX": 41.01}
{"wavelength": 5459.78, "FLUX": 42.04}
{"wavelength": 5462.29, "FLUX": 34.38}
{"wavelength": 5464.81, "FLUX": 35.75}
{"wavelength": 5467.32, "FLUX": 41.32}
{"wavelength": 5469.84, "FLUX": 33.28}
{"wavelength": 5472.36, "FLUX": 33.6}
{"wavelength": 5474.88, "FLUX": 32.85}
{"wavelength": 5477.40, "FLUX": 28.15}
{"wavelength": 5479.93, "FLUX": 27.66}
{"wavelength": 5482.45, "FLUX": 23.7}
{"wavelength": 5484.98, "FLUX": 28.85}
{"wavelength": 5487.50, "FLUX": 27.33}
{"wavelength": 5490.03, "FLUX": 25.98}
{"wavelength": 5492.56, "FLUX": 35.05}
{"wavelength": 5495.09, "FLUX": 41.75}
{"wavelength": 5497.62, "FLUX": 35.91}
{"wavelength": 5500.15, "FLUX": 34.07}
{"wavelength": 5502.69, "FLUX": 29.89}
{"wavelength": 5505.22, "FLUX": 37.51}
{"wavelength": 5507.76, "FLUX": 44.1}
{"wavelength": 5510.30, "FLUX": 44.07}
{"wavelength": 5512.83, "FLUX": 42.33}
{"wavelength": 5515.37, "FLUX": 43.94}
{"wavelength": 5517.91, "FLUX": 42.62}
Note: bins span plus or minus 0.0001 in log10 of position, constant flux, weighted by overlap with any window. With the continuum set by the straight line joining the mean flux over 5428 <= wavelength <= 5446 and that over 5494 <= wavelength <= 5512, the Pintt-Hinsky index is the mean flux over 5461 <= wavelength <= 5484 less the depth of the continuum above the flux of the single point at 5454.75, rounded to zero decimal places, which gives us 44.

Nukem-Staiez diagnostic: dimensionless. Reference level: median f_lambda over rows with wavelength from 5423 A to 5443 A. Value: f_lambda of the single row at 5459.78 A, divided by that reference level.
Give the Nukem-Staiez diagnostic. 1.3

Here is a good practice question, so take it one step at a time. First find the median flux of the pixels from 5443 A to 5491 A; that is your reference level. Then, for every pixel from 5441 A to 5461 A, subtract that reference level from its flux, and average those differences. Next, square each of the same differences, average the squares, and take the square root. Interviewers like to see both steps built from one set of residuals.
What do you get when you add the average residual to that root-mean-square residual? 10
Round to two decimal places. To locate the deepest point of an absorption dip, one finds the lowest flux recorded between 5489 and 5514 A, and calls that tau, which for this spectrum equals 25.98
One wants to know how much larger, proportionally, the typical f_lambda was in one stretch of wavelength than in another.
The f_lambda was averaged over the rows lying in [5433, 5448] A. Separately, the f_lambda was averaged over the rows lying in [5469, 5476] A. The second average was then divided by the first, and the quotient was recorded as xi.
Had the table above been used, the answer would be 1.05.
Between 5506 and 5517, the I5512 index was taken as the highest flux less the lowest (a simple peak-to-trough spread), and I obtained 1.8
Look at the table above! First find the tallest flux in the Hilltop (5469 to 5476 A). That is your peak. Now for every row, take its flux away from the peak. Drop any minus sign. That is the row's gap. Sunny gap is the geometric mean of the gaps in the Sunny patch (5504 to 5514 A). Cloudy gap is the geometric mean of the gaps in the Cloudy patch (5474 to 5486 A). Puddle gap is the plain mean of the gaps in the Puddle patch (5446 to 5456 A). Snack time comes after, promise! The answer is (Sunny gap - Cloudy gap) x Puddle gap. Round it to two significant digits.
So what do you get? 19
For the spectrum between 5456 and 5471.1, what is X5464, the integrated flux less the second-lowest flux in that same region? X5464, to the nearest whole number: 539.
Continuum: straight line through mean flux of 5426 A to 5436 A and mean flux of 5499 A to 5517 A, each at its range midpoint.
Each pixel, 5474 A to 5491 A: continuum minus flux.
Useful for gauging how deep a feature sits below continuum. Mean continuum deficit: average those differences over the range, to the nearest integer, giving 9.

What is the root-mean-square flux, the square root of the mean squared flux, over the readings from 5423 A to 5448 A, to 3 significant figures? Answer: 32.0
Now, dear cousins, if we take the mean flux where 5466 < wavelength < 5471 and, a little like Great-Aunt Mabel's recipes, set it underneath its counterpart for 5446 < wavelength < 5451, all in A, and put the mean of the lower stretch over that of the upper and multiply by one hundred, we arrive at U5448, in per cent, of 98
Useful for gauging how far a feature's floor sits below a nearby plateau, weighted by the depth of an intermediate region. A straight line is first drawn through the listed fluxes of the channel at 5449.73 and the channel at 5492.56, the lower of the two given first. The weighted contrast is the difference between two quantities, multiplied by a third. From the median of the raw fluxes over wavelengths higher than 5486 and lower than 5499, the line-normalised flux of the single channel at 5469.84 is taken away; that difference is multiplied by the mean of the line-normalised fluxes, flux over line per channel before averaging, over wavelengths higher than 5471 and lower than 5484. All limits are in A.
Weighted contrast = 28.4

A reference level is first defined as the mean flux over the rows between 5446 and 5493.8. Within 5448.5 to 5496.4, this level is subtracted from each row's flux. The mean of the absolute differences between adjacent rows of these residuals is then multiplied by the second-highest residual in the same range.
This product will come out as 32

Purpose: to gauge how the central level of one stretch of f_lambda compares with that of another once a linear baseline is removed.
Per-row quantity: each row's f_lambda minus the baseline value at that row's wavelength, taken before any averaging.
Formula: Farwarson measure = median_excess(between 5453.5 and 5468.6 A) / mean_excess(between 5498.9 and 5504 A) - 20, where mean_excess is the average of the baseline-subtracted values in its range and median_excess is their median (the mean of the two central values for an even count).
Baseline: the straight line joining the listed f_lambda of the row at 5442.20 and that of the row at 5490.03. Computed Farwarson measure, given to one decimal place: -17.6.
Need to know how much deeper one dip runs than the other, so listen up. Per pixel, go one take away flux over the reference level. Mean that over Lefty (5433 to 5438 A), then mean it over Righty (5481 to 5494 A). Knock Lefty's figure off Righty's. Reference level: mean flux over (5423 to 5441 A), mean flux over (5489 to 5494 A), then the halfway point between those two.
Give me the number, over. 0.12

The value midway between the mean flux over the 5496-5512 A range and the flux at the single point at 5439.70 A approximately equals 33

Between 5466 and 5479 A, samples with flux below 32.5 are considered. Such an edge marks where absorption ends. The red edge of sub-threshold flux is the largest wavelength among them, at 5477.40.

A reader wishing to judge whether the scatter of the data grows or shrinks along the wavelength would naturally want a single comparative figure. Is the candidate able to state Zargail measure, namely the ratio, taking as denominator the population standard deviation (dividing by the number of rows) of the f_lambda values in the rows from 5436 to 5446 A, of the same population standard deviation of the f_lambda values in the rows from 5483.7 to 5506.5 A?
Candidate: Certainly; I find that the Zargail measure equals 1.9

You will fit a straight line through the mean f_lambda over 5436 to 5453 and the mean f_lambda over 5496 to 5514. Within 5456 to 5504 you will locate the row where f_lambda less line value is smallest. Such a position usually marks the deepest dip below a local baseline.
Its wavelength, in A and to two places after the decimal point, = 5482.45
